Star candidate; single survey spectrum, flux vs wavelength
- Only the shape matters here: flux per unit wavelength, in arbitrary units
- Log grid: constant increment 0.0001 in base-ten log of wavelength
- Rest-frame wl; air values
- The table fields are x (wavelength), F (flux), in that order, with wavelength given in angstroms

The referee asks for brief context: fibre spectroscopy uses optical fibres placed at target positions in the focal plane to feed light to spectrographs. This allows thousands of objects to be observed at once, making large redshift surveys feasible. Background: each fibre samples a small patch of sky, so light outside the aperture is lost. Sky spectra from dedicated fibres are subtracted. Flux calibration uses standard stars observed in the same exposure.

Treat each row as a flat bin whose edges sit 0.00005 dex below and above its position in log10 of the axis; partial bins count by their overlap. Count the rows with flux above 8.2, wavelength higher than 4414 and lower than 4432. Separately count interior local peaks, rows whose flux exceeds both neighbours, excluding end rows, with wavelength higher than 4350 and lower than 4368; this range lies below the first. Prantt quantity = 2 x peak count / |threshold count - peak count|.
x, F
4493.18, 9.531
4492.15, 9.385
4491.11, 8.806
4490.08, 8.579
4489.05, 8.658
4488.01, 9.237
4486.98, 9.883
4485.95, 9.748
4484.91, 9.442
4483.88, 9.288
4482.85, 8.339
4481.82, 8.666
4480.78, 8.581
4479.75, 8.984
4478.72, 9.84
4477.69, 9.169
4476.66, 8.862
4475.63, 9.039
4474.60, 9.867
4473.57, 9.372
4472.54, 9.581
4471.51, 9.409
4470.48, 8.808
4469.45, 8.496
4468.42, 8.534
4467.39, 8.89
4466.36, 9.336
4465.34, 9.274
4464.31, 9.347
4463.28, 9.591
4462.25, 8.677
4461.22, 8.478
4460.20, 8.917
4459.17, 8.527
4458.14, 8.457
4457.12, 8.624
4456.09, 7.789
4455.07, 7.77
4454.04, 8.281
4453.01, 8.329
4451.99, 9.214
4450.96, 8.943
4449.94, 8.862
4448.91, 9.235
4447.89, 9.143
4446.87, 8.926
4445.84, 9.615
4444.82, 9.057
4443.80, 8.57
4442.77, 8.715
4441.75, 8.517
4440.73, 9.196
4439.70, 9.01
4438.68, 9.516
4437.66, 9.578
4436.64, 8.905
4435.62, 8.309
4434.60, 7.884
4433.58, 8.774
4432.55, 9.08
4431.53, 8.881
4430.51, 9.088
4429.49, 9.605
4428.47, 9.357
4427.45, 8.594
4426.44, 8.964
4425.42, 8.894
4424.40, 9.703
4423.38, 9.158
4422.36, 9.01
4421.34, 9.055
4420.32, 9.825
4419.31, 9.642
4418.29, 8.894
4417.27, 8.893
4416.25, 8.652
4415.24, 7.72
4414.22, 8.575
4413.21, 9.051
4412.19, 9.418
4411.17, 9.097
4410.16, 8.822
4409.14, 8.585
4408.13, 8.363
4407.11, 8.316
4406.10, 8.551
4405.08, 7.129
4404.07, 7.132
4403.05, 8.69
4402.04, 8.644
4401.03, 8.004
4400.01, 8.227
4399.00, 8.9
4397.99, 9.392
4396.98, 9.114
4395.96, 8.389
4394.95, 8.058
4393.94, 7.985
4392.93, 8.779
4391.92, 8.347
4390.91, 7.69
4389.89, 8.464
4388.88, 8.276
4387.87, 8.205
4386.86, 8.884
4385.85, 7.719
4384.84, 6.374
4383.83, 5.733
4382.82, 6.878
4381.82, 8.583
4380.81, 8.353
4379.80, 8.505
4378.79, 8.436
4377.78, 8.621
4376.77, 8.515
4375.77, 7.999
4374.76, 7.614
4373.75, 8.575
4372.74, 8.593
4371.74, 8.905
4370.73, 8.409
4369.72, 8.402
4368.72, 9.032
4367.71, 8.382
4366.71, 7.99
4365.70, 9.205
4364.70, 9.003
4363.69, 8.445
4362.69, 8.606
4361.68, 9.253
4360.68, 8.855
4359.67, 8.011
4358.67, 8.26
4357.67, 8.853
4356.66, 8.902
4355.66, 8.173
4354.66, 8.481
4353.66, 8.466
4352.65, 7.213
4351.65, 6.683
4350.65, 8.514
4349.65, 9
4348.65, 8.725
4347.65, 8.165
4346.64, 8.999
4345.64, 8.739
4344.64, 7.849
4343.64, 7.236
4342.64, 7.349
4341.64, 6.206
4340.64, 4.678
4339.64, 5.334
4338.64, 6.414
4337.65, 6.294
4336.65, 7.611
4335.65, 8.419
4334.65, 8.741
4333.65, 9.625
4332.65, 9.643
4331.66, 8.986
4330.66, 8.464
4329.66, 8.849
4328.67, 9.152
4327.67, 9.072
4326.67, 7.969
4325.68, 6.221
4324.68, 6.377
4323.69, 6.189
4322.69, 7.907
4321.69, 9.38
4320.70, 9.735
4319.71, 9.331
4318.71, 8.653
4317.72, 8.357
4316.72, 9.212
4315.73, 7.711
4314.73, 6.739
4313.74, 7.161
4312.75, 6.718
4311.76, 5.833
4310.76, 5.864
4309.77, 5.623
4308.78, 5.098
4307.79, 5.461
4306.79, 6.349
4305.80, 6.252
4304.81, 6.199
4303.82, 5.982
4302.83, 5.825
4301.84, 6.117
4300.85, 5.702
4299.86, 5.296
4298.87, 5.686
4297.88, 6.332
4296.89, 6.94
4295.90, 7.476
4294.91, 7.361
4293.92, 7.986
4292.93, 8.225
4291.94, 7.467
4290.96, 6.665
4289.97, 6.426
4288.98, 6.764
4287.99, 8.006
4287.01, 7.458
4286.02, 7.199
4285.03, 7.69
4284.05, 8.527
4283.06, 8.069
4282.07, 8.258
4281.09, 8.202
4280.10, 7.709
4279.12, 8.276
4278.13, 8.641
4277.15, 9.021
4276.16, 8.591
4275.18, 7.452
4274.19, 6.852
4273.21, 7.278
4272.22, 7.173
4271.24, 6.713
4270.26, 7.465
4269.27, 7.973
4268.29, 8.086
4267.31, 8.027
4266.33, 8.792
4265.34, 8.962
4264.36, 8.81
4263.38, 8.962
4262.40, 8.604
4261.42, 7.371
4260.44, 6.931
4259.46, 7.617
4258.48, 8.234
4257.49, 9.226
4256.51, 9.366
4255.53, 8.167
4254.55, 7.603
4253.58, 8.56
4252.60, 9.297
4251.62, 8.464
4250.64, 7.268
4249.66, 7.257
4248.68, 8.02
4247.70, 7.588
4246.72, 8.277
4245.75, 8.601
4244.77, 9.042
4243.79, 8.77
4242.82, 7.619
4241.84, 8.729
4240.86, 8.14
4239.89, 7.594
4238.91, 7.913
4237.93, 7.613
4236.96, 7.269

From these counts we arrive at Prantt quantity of 0.62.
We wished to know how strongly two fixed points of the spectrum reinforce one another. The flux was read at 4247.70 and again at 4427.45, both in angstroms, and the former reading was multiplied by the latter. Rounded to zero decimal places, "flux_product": 65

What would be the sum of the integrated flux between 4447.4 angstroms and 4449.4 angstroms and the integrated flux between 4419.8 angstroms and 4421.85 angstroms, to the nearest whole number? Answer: 38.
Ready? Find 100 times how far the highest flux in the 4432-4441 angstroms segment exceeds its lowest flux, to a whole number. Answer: 169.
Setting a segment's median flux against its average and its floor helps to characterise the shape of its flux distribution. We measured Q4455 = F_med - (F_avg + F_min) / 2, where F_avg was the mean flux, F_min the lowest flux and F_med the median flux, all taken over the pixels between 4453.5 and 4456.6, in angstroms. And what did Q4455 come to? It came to -0.07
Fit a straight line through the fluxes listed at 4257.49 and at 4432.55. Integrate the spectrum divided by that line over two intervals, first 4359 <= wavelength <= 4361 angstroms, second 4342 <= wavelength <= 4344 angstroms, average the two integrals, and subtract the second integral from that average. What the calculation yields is 0.13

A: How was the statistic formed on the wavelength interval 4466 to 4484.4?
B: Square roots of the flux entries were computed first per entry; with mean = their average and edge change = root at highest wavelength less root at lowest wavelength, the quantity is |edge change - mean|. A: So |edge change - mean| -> 3.02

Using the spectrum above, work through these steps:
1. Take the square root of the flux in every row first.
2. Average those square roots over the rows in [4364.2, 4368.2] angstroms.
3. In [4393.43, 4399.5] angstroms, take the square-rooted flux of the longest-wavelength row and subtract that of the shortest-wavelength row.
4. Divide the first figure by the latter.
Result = 19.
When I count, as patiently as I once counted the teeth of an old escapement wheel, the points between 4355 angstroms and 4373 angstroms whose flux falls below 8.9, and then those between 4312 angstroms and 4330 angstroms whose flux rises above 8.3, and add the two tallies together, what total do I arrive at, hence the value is 21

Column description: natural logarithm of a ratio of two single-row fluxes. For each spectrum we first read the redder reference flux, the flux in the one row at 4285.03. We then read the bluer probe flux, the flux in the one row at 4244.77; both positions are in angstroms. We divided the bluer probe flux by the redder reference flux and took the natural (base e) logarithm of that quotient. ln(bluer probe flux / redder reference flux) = 0.16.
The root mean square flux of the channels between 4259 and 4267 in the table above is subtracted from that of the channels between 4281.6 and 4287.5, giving 0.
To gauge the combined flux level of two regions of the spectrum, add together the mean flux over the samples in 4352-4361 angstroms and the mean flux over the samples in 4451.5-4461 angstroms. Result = 16.8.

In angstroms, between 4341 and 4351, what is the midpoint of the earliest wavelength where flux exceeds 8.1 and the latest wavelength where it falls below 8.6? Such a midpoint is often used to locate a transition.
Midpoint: 4348.1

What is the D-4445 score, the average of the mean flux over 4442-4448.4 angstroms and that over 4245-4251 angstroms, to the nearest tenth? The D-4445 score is 8.4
